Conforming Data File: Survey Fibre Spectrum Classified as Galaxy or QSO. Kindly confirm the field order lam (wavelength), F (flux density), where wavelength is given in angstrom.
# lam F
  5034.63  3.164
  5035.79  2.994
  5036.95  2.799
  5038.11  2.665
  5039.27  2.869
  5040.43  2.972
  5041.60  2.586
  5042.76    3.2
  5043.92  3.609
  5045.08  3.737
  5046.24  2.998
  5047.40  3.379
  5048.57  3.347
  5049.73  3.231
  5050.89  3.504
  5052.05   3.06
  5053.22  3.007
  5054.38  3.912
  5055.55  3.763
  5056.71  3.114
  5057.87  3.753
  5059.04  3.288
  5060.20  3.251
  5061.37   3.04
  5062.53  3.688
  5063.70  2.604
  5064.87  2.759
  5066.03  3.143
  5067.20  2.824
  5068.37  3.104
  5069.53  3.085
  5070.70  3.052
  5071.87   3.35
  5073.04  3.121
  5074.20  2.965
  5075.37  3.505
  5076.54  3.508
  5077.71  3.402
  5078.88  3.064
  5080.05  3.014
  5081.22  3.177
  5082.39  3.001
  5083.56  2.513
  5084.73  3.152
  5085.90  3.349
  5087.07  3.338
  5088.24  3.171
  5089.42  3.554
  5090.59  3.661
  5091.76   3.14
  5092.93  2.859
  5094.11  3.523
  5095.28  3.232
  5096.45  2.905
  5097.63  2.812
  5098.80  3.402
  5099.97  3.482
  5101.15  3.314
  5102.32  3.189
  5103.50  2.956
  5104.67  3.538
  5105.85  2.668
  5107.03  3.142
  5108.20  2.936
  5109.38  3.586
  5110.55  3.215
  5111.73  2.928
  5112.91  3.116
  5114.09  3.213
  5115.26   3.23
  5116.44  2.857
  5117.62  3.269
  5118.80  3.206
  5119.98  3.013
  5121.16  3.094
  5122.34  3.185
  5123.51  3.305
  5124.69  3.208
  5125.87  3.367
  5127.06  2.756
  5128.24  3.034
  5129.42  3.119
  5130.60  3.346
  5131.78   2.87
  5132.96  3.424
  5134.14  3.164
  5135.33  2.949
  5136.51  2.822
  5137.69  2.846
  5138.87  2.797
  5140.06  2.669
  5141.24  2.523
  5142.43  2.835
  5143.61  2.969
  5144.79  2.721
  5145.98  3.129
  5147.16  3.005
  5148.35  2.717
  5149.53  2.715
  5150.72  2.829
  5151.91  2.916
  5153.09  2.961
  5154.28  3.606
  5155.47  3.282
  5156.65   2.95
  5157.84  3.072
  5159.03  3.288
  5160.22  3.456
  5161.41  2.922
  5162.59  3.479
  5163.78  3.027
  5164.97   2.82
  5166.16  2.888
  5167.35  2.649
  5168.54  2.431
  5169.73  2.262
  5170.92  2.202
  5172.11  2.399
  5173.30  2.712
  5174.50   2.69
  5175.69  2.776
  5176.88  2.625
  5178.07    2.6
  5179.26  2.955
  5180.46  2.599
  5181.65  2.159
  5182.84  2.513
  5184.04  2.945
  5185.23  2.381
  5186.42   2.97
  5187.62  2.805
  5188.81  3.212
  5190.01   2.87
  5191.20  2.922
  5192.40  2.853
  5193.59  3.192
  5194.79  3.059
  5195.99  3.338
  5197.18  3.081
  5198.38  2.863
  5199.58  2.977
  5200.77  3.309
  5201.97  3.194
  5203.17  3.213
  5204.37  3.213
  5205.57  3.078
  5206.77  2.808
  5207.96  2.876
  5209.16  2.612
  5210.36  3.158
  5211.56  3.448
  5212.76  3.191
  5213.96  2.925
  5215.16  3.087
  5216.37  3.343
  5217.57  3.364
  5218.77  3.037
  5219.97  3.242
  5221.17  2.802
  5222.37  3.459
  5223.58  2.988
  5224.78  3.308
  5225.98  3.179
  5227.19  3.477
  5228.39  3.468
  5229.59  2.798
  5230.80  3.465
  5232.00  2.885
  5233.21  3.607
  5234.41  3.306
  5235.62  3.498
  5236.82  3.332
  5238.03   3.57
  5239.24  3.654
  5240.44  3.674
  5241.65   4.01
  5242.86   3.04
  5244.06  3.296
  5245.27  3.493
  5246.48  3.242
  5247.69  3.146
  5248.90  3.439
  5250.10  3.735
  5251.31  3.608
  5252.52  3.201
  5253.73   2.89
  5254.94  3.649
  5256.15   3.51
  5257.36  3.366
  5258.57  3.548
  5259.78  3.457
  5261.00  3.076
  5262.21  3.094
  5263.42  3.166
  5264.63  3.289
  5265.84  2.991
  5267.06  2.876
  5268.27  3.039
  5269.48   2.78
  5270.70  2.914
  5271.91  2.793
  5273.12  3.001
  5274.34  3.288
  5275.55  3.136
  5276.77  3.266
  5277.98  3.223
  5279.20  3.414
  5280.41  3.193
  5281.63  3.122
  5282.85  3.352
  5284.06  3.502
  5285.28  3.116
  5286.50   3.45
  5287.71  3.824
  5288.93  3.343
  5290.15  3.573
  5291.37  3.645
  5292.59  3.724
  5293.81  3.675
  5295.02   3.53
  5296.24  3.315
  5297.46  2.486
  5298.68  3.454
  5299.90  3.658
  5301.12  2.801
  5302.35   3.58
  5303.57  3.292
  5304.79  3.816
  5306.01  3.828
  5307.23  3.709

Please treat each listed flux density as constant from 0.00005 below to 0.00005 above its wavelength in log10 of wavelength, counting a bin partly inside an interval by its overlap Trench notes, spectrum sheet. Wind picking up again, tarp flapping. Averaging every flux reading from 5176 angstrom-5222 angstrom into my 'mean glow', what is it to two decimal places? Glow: 2.97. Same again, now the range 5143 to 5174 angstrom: 2.90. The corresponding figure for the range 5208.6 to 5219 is 3.13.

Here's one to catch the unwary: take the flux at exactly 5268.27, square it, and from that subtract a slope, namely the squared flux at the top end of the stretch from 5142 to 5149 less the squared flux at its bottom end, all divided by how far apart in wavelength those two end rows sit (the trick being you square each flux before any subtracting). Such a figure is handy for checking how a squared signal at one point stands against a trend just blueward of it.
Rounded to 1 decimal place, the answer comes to 9.3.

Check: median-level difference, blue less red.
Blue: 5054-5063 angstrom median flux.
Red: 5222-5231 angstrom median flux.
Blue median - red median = 0.10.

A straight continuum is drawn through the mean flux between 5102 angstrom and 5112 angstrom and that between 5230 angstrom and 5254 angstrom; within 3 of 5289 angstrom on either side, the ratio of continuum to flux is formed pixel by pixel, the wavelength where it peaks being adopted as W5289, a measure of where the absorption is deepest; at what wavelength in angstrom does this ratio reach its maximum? 5288.93 angstrom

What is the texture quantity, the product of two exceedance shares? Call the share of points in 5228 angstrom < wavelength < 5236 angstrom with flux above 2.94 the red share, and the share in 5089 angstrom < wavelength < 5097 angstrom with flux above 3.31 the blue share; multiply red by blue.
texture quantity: 0.31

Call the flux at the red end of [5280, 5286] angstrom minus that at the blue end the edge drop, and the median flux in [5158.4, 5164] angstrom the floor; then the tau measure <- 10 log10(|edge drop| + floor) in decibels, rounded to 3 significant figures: 5.27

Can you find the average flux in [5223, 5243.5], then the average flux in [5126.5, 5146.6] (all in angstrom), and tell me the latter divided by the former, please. 0.87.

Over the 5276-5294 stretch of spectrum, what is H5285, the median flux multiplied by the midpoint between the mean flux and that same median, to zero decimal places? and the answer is 12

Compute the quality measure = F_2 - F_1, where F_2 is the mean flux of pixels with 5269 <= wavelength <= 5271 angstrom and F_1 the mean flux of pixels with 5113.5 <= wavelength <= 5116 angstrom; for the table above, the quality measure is -0.37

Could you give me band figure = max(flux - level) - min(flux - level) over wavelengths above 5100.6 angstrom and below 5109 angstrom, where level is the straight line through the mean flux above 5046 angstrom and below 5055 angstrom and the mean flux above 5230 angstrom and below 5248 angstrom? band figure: 0.87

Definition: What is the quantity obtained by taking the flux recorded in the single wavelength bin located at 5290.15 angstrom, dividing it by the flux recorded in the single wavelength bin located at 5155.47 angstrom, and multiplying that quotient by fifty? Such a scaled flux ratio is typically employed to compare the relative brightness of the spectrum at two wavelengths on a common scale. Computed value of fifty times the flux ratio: 54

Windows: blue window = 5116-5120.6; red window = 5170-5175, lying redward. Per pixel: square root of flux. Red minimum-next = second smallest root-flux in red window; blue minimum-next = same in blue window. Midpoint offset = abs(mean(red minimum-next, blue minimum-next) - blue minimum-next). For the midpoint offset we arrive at 0.093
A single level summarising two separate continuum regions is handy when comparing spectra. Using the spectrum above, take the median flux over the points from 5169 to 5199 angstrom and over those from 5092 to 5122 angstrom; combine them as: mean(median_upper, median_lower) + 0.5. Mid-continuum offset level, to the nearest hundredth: 3.50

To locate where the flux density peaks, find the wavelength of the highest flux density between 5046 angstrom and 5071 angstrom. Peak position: 5054.38 angstrom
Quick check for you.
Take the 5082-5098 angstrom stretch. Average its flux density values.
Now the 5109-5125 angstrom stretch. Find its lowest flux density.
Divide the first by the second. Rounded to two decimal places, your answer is 1.11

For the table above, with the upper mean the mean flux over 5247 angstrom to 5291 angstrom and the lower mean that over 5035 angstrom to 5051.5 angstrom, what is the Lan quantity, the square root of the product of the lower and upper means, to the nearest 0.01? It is 3.20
